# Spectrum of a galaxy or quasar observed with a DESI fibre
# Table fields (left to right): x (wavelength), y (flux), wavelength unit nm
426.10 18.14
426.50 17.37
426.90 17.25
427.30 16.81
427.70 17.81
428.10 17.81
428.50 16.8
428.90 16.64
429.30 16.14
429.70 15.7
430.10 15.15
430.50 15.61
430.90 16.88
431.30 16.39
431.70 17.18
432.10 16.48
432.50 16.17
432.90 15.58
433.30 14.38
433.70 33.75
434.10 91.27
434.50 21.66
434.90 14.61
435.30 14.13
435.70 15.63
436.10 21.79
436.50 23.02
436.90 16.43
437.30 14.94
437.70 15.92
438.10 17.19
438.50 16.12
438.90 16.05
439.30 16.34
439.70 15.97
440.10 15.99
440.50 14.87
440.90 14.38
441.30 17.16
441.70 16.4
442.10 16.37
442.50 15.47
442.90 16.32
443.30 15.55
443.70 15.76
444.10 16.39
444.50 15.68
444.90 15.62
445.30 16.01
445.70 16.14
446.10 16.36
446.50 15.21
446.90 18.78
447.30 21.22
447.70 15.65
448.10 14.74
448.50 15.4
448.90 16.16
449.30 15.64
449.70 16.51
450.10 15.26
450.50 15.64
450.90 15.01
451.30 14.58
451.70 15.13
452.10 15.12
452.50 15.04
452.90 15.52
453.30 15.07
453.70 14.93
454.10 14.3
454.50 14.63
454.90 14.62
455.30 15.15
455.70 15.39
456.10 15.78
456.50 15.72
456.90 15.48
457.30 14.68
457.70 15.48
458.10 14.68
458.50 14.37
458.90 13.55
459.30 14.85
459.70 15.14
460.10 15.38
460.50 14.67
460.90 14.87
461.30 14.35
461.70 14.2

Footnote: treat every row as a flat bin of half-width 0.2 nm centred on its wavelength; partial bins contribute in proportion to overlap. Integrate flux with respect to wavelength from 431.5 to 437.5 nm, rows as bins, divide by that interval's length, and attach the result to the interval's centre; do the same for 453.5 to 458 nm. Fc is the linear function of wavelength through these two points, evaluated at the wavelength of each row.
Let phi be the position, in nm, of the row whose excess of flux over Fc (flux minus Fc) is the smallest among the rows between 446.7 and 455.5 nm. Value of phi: 448.10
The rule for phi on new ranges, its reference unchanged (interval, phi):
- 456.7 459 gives 458.90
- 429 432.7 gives 430.10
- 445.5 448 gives 446.50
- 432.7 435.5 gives 433.30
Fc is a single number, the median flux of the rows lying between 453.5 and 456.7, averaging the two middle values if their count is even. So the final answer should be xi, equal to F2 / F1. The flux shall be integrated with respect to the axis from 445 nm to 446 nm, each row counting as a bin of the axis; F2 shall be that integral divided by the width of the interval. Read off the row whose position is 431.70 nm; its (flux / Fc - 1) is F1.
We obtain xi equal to 113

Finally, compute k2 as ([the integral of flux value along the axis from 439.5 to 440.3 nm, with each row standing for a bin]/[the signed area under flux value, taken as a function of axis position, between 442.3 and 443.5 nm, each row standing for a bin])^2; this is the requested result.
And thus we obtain 0.46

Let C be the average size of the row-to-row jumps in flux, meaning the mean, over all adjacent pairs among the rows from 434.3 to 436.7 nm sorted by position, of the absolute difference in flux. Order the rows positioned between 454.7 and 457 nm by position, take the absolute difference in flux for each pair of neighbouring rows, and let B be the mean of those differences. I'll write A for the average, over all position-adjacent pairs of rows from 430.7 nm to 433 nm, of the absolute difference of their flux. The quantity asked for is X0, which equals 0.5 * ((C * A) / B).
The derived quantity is 3.2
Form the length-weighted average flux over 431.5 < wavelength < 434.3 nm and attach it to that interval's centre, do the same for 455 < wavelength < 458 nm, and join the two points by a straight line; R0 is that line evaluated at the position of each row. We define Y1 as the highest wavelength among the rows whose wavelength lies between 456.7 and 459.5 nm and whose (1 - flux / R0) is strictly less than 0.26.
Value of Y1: 459.30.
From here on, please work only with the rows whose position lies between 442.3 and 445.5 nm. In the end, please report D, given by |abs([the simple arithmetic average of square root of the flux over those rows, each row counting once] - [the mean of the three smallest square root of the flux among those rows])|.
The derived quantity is 0.04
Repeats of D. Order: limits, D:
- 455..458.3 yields 0.06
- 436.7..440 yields 0.06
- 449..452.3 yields 0.06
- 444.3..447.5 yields 0.16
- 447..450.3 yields 0.14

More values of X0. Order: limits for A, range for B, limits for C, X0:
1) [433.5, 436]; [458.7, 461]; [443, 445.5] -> 9.9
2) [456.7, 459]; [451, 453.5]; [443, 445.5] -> 0.4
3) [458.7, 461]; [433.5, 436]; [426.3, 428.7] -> 0.0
